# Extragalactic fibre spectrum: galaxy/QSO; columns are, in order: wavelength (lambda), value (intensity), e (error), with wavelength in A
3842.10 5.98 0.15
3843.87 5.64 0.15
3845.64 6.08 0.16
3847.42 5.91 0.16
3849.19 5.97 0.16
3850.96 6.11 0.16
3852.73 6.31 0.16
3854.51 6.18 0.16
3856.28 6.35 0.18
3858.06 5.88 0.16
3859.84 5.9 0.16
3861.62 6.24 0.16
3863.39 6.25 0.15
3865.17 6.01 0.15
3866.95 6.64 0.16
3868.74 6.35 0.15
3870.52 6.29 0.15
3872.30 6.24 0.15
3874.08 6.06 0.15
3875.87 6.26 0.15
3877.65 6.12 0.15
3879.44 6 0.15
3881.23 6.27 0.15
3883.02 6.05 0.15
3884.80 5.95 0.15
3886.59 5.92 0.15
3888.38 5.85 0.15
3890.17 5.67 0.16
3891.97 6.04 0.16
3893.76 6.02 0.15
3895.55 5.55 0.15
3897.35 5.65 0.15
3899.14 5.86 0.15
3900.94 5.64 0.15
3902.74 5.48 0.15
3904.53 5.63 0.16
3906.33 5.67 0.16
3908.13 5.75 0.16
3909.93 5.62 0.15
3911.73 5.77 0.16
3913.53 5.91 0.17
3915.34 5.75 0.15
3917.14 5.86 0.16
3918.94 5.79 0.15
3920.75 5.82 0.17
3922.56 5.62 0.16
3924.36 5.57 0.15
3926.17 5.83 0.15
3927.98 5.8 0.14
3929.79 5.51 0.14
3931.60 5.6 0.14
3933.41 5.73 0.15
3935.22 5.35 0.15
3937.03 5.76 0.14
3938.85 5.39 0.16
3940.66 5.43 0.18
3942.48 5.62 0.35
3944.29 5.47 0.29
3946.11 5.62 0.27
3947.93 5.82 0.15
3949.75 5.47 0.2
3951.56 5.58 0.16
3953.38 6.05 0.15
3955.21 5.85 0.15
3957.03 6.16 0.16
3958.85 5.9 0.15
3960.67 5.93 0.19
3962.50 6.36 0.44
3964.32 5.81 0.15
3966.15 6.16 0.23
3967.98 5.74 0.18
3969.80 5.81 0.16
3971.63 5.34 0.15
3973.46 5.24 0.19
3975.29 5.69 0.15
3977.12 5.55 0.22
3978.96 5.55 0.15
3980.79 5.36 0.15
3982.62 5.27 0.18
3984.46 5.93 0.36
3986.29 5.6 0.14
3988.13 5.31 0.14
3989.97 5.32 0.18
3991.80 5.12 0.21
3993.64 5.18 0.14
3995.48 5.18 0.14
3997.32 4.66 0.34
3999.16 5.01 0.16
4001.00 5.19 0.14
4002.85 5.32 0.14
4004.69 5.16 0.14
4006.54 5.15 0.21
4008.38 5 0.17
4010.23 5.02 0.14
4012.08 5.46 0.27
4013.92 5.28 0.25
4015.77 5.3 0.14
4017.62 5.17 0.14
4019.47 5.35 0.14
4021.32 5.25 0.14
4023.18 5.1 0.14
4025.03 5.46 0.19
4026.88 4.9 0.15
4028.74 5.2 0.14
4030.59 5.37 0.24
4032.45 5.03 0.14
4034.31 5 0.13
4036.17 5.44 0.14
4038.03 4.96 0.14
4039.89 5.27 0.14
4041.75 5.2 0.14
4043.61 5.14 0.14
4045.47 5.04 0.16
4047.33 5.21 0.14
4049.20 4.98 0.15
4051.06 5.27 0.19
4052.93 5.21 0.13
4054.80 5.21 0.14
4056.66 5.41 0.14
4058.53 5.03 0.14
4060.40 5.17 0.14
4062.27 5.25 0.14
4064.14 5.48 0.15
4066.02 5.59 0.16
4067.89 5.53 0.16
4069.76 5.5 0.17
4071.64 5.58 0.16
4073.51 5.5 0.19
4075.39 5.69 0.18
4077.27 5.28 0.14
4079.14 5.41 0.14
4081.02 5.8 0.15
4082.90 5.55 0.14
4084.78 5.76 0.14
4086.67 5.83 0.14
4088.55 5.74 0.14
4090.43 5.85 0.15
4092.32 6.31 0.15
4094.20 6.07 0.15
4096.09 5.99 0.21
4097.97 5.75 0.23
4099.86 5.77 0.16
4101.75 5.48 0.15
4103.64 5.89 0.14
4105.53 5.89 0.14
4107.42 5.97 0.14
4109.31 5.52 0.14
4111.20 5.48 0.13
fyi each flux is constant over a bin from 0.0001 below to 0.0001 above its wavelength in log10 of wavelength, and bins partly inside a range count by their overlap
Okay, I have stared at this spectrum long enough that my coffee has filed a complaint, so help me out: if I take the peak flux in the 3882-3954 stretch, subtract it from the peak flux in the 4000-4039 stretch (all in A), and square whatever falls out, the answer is 0.3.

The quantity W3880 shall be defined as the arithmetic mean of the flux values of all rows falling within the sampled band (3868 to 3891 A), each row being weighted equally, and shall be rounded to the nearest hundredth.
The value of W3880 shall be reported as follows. 6.08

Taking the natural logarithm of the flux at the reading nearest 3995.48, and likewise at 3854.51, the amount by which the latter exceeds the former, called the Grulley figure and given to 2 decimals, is 0.18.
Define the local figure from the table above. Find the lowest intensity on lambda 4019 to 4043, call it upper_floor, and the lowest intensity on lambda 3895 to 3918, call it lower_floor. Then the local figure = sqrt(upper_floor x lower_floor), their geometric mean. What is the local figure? 5.18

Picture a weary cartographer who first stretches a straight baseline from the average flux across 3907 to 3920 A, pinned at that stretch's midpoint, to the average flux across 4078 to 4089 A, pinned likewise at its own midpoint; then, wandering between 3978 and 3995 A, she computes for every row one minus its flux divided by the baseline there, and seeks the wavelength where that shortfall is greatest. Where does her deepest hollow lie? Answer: 3991.80 A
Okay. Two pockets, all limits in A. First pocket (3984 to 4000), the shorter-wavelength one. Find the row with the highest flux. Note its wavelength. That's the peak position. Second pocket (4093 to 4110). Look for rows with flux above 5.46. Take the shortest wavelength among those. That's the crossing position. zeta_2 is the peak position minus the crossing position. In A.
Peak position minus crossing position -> -109.7 A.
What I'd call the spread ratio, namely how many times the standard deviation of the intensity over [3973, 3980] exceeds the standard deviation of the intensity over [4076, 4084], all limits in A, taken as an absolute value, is 0.9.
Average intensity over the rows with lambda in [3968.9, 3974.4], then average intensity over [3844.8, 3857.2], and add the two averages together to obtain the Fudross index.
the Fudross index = 11.6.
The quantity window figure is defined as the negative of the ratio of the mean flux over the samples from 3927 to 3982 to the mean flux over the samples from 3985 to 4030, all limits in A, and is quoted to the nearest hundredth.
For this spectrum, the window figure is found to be -1.09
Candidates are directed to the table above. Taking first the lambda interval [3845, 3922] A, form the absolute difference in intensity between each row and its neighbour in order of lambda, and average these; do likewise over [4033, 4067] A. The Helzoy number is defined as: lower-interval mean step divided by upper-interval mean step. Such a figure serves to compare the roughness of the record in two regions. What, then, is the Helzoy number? 0.86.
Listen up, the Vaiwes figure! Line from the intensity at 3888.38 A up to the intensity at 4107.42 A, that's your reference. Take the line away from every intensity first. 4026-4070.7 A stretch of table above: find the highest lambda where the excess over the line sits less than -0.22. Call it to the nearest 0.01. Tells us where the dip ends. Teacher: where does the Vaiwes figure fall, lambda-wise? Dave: 4069.76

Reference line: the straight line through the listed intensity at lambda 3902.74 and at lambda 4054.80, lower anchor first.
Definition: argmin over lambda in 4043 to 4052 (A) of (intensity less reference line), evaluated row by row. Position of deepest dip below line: 4049.20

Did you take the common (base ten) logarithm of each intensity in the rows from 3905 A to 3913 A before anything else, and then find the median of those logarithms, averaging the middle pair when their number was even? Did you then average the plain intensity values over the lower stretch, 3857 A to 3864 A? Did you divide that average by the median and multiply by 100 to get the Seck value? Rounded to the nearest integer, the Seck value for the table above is 802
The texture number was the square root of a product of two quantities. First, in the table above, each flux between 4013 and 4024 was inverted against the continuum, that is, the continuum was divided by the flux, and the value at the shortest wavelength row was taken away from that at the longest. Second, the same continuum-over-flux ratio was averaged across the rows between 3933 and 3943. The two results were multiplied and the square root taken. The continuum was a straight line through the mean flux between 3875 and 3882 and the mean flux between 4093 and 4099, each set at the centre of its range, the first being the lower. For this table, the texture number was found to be 0.21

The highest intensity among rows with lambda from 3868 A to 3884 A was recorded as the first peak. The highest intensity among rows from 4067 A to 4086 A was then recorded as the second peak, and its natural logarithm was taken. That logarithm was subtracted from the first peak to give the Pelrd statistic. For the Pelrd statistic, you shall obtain 4.59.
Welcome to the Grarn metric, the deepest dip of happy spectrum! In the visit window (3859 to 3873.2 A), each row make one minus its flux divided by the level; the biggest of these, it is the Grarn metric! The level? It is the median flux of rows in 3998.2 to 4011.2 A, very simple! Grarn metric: -0.15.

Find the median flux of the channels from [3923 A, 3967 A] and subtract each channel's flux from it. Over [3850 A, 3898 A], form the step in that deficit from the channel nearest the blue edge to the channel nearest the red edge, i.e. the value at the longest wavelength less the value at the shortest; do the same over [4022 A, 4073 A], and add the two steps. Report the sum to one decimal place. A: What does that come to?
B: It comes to 0.0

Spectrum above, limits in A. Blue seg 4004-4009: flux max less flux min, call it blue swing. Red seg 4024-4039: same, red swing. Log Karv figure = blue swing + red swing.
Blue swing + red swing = 0.72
